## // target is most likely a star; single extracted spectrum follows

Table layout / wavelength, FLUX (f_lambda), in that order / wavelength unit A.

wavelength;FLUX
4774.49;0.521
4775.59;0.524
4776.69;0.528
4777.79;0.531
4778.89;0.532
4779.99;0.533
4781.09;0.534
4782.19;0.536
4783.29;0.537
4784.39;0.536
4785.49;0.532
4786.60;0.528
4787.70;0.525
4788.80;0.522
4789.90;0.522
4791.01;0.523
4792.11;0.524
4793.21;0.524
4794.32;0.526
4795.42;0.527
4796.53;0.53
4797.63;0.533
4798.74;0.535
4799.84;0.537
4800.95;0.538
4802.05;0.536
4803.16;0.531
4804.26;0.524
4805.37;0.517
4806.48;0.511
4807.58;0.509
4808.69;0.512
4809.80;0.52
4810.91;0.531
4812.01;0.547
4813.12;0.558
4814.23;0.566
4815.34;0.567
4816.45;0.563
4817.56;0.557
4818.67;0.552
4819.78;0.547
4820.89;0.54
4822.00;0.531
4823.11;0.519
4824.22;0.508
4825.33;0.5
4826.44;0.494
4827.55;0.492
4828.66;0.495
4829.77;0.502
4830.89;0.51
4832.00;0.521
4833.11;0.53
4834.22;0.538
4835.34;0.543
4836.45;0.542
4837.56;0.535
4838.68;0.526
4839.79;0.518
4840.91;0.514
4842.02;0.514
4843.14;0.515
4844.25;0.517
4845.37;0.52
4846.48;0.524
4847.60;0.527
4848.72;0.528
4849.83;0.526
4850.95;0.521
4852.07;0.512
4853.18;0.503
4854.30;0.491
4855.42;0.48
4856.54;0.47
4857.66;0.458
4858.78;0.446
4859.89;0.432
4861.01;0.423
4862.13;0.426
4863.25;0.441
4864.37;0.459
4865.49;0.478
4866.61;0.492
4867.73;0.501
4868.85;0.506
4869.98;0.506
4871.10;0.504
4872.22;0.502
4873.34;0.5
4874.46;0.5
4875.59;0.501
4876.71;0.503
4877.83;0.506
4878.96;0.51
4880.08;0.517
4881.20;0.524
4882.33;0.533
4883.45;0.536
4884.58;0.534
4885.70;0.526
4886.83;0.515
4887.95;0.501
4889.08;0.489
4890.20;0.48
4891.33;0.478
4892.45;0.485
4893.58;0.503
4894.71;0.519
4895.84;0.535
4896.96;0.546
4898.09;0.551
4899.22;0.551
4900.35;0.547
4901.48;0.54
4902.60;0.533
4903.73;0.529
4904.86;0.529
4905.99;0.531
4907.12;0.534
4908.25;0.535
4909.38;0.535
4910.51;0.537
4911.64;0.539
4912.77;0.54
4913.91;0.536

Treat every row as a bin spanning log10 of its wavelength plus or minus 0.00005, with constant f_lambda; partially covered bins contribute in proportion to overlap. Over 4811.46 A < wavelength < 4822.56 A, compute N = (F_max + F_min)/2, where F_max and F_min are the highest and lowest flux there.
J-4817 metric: 0.549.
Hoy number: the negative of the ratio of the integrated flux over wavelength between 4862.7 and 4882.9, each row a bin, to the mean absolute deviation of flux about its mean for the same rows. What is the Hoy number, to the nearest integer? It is -719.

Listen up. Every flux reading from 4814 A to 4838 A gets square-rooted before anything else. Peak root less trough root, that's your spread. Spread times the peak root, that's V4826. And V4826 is 0.039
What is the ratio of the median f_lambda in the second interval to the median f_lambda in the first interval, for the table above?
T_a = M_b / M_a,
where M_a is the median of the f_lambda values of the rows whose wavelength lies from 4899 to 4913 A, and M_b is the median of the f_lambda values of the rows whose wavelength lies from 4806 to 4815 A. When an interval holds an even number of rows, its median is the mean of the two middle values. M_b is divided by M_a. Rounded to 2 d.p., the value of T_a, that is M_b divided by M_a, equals 0.98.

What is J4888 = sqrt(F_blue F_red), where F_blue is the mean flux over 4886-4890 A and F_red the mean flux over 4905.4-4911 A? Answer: 0.52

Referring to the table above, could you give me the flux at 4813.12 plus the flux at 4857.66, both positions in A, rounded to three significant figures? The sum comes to 1.02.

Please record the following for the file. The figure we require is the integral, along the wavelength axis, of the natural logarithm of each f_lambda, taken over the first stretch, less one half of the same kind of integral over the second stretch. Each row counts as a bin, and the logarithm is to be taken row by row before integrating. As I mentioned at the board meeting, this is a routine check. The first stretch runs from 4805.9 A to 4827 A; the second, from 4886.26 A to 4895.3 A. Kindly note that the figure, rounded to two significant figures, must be -10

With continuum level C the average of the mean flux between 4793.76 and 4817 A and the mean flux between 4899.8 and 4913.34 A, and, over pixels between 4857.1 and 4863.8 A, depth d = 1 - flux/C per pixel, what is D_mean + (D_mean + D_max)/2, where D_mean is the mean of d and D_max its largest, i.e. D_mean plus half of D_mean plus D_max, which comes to 0.38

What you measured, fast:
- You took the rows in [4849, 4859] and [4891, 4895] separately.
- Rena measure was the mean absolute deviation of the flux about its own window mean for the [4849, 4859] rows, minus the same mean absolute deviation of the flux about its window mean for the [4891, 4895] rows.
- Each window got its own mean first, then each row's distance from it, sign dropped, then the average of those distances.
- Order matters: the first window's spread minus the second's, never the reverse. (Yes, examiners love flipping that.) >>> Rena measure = 0.009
